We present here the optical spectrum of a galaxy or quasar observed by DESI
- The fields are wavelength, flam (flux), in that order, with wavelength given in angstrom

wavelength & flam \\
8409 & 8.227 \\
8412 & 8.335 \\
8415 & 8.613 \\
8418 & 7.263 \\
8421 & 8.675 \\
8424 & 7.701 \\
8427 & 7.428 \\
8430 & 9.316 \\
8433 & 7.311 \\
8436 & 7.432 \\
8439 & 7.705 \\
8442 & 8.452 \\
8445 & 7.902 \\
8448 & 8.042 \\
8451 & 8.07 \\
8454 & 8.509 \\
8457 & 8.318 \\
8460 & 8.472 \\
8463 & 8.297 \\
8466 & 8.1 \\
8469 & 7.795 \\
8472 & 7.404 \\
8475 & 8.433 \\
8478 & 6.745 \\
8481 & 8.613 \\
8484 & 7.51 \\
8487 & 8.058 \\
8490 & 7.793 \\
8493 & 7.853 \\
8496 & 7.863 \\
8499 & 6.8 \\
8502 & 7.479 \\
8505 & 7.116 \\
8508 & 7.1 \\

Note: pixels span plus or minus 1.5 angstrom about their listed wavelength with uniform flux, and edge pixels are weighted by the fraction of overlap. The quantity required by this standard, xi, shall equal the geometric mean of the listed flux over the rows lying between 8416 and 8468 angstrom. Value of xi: 8.04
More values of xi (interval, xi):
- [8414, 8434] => 8.01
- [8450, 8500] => 7.90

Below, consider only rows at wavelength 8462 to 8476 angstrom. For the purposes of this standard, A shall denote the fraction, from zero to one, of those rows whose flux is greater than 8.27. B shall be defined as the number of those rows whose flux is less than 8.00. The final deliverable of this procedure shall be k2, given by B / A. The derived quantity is 5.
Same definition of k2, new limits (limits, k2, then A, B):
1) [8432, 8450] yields 24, 0.2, 4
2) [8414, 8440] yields 18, 0.3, 6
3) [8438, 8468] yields 4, 0.5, 2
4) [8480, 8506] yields 63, 0.1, 7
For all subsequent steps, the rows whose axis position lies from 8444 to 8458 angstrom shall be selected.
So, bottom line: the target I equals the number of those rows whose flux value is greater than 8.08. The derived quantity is 2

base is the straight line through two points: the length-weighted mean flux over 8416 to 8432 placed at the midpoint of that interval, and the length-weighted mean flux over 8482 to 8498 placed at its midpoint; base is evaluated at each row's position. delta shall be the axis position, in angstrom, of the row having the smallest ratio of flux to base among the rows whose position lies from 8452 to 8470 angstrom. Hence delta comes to 8469 angstrom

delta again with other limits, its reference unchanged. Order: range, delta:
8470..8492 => 8478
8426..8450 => 8433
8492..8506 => 8499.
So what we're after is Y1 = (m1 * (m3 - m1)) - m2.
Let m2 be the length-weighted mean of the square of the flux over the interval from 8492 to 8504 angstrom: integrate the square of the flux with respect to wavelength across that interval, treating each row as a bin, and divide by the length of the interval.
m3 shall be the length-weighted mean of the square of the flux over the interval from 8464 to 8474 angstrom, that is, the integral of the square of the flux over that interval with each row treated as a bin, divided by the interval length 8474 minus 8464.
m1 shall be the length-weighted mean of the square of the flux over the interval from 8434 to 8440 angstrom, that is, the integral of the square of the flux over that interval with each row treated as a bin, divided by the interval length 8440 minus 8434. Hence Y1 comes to 202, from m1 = 56.8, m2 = 56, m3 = 61.4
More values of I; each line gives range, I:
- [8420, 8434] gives 2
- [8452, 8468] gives 5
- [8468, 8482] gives 2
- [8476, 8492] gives 1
